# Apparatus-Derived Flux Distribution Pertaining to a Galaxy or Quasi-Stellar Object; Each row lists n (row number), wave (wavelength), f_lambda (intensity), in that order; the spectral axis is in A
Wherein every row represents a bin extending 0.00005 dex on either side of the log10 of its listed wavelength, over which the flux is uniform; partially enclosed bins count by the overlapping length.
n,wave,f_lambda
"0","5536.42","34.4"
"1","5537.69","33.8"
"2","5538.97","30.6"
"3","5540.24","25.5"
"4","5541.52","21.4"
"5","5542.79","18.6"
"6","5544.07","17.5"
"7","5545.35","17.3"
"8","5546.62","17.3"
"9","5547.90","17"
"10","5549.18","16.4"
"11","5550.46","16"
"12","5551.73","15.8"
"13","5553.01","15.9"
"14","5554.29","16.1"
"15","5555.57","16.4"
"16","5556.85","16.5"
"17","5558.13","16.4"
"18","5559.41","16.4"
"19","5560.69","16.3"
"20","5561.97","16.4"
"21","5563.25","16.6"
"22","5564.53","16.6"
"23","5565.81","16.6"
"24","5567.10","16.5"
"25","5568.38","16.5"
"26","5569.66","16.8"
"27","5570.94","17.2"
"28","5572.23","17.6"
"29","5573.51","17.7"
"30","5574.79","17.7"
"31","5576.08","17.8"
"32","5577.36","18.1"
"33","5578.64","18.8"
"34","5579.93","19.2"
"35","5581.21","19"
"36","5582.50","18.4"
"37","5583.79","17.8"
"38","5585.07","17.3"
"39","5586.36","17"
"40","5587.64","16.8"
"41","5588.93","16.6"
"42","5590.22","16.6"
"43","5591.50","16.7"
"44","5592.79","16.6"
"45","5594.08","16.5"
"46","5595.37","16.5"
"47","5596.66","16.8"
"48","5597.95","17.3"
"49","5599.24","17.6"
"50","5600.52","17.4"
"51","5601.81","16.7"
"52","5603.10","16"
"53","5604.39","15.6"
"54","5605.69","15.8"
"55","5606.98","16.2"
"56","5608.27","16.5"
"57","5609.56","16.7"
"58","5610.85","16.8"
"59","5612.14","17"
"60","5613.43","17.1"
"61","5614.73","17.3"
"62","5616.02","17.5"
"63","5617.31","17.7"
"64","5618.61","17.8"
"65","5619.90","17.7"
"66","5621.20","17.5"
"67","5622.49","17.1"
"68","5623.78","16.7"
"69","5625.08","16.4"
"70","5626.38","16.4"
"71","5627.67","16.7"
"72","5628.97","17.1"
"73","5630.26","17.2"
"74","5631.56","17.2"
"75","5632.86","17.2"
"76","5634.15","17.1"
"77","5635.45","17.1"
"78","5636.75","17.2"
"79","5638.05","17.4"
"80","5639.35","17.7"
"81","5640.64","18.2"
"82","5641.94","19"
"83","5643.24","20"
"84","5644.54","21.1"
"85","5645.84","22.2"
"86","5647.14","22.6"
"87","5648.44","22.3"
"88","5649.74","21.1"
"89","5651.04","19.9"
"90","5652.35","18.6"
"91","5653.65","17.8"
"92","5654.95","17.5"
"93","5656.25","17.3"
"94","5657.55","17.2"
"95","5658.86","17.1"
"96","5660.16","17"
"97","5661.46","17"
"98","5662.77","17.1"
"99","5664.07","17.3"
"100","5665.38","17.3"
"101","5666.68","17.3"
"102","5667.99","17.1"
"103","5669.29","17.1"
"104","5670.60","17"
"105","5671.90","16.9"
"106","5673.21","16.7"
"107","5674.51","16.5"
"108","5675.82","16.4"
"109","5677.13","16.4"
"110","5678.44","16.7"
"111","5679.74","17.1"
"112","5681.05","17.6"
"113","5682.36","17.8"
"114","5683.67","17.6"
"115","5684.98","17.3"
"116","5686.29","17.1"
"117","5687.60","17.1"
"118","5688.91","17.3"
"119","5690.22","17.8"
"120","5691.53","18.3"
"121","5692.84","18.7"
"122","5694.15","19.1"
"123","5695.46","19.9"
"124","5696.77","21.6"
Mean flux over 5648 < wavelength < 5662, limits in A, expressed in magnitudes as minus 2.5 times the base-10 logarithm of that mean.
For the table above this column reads -3.16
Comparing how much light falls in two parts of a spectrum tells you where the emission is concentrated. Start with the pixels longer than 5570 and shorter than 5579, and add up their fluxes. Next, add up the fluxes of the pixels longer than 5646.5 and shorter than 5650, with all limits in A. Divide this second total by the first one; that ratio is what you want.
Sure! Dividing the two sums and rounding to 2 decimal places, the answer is 0.53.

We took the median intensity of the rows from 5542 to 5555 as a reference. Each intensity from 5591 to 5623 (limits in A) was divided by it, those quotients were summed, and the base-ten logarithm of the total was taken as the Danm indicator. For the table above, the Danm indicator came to 1.40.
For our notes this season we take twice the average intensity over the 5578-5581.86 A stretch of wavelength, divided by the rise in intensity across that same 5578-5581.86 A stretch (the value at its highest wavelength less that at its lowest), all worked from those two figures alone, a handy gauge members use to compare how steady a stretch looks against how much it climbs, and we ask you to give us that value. 190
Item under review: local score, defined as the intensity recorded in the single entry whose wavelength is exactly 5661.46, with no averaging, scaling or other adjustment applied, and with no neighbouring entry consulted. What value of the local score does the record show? 17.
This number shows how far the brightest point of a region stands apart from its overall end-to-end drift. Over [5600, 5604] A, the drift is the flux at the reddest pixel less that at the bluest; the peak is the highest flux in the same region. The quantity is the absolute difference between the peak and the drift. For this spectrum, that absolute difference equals 18.8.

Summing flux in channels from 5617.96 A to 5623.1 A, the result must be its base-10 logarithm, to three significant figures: 1.85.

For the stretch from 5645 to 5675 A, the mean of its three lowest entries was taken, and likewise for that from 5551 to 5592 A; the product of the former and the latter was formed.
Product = 266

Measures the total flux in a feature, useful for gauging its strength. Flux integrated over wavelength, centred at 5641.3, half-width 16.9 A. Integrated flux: 623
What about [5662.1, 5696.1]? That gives 592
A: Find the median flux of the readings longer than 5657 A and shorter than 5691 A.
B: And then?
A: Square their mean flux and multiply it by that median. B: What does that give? 5005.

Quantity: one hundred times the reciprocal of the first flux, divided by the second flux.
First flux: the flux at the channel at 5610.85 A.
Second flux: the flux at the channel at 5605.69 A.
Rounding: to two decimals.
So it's 0.38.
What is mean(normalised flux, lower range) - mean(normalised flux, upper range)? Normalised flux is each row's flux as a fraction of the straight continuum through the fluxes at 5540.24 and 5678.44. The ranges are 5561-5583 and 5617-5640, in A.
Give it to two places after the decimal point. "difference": -0.12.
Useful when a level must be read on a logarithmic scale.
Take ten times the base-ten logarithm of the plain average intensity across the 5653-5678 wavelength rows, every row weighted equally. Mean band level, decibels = 12.32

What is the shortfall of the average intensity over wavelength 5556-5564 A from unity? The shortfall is -15.4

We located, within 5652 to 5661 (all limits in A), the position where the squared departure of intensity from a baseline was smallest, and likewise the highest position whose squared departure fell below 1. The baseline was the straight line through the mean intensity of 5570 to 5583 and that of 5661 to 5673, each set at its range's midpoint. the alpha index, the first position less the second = -2.6 A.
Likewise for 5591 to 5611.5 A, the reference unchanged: -11.6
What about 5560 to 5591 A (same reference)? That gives -7.7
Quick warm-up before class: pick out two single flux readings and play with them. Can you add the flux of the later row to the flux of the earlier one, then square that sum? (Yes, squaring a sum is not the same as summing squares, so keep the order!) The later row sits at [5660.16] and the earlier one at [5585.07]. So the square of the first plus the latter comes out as 1176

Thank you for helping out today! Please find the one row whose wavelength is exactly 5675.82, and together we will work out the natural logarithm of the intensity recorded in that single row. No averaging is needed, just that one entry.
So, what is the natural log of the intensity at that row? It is 2.80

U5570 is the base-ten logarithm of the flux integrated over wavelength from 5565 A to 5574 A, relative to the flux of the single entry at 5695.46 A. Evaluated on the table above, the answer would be 0.88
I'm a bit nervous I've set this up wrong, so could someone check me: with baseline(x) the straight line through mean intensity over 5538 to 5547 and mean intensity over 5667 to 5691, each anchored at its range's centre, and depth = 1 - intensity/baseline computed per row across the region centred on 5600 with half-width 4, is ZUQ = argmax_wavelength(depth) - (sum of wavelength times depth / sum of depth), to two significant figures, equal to 3.0 A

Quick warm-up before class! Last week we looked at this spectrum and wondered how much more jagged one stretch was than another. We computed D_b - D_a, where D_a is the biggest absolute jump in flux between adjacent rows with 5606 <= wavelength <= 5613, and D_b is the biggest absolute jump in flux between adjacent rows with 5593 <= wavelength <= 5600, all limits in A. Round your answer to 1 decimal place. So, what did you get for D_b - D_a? 0.2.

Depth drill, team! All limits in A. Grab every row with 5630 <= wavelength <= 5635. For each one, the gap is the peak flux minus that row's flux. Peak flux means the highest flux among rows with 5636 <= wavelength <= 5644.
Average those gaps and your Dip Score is 2.83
